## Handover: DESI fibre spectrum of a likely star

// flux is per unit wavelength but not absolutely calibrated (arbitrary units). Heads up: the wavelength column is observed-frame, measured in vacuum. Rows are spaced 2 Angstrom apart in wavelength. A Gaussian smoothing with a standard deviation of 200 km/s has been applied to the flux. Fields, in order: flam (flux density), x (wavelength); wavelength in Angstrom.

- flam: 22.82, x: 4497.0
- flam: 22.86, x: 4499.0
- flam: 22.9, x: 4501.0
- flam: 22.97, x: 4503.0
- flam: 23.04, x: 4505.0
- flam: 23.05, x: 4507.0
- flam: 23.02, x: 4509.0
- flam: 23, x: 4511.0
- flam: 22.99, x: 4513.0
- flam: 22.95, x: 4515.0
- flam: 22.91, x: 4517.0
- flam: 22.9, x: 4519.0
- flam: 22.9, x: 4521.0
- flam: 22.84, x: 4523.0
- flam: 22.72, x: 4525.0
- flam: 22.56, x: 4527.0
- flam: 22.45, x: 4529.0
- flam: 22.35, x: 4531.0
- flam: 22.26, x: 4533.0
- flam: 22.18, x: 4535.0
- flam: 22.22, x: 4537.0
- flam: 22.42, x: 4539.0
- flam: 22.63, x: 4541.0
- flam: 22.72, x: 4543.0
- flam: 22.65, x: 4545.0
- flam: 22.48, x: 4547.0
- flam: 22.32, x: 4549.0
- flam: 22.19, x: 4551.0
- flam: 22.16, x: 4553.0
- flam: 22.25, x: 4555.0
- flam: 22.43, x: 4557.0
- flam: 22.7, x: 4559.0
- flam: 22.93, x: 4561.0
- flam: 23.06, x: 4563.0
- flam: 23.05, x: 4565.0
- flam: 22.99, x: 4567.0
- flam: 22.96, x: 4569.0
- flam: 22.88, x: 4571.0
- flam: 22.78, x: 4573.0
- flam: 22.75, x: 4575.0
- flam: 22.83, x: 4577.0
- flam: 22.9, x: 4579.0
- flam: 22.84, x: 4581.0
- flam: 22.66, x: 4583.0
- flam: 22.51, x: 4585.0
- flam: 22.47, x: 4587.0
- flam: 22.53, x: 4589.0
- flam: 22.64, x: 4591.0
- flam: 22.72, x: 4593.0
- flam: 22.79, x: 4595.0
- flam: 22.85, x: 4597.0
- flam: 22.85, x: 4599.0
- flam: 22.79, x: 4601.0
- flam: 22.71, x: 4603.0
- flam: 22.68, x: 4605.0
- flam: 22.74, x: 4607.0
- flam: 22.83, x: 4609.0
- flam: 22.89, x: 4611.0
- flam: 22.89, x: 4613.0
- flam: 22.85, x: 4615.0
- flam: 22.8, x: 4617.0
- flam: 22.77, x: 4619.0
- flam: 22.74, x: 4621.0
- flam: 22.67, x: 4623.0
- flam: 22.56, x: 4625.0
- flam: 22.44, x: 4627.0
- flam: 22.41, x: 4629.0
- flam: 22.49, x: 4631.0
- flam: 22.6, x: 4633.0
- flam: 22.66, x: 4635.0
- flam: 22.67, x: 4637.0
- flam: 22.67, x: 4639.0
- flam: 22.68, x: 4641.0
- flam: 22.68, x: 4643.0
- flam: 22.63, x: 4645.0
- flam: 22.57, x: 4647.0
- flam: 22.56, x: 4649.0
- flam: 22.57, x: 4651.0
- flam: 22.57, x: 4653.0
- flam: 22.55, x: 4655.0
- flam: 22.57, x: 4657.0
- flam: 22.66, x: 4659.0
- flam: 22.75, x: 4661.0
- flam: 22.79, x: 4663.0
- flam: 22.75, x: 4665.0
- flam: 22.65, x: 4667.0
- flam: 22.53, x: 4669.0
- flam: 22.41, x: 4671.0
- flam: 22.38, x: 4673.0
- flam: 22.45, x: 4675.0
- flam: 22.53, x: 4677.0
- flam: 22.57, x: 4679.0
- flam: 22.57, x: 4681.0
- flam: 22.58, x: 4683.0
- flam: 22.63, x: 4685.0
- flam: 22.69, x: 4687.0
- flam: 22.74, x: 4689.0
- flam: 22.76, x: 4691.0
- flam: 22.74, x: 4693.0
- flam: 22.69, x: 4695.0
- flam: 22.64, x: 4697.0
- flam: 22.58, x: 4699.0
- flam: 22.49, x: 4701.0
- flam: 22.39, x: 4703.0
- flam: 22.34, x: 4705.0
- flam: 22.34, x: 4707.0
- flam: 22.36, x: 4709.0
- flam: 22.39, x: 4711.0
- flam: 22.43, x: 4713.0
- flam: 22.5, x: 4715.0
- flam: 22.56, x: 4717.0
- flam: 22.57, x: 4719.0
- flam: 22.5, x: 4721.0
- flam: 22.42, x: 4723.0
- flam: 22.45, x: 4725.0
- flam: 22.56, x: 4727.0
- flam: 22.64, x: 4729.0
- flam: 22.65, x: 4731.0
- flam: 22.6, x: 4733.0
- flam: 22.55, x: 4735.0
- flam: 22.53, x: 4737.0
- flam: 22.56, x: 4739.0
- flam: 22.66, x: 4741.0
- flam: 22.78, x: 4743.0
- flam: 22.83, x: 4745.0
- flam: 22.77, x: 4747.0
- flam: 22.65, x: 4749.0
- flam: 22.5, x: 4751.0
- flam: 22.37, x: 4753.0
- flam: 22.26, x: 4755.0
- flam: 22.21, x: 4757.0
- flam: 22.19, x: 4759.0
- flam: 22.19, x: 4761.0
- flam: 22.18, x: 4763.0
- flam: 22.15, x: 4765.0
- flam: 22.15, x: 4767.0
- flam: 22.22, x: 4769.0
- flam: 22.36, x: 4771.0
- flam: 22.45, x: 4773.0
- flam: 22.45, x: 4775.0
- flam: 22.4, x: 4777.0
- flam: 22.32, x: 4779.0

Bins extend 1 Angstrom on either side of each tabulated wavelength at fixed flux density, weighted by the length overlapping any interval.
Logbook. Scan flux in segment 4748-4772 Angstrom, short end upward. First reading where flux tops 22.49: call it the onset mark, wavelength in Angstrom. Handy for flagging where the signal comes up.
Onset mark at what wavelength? 4749.0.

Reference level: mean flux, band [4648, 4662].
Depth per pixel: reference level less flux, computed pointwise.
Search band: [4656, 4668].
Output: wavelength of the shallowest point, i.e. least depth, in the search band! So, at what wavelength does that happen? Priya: 4663.0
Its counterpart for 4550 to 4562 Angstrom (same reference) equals 4561.0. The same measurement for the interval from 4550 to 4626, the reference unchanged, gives 4563.0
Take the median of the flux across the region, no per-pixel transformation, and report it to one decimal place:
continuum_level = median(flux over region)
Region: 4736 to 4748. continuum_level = 22.7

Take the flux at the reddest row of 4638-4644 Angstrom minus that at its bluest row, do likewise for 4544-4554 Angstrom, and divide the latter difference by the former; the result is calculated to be -49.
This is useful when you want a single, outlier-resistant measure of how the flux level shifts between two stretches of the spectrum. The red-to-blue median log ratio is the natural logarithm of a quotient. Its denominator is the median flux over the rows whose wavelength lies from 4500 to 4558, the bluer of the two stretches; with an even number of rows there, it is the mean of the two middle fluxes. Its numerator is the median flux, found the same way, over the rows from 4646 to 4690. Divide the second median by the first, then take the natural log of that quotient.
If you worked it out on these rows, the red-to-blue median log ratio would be -0.004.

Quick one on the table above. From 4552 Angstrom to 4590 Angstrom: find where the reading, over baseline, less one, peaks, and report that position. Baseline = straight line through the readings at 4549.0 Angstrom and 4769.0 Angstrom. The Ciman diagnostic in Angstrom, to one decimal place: 4563.0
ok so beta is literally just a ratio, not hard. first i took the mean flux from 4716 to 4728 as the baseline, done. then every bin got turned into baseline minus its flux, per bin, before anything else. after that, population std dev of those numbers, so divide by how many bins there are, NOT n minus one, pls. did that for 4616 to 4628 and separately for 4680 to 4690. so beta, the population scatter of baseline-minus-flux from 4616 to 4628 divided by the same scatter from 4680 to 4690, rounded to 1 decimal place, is 2.0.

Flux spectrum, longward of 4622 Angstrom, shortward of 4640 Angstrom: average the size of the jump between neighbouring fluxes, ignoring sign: 0.065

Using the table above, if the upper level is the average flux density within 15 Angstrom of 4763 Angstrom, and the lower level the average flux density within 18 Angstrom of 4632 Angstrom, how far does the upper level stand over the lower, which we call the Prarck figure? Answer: -0.32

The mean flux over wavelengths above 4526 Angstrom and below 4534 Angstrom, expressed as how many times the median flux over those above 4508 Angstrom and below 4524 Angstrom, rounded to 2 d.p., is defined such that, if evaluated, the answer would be 0.98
